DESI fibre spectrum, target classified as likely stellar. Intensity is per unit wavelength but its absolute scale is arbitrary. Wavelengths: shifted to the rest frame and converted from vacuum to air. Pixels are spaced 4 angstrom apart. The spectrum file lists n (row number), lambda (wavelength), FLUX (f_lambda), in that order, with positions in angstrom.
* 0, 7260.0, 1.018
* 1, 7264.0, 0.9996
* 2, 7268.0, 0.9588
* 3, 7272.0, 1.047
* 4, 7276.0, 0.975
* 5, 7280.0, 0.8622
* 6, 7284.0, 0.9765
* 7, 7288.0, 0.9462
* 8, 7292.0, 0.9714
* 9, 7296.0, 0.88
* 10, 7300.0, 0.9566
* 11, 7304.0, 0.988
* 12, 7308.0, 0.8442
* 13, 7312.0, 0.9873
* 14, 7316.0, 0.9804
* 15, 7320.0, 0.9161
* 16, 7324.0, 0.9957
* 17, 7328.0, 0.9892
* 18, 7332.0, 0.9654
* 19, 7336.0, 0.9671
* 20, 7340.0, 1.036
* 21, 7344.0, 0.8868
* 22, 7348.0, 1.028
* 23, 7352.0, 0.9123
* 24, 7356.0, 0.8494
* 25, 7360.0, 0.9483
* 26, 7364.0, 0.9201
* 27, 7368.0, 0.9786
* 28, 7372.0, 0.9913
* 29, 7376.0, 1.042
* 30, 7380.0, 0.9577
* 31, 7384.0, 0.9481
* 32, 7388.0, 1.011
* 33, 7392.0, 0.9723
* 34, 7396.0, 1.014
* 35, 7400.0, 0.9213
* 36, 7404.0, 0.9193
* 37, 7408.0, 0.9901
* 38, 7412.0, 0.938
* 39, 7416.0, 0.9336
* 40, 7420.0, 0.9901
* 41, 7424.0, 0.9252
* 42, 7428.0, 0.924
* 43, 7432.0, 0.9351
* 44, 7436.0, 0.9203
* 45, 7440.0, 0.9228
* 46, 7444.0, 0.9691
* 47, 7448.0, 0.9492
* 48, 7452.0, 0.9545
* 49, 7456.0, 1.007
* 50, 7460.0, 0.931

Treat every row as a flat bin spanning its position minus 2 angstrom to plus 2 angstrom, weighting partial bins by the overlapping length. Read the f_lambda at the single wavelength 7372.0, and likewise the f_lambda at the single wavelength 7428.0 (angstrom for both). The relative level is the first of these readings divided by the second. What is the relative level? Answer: 1.07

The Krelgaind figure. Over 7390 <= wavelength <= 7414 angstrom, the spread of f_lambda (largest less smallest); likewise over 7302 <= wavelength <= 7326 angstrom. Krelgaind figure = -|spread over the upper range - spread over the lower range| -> -0.057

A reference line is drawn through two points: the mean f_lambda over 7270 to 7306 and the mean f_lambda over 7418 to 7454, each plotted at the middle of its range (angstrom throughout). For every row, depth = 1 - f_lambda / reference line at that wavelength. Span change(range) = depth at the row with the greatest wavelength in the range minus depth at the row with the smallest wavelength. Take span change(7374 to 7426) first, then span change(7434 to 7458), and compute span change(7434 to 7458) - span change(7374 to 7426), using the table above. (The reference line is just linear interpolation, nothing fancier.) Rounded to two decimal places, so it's -0.21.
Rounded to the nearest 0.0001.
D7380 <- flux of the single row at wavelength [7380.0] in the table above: 0.9577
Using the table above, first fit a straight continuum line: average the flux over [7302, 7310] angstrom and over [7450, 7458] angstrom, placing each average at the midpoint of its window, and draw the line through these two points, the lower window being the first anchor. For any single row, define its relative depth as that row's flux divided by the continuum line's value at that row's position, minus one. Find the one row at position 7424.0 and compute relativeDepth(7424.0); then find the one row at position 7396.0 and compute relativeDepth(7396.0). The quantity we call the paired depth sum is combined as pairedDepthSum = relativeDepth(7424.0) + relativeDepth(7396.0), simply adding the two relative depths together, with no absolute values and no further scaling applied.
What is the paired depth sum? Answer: 0.02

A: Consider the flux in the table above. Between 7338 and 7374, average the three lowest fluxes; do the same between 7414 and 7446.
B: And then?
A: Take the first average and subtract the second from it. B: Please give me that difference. -0.04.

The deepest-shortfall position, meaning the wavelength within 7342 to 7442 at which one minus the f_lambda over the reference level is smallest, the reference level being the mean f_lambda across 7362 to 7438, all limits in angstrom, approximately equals 7376.0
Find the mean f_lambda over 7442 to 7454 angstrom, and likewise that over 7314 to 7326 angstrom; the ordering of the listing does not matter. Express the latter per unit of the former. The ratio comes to 1.01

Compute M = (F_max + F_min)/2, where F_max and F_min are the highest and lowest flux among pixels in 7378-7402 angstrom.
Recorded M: 0.968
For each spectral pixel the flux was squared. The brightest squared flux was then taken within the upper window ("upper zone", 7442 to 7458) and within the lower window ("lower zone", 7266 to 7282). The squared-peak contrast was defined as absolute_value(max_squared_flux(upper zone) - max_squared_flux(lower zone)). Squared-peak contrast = 0.082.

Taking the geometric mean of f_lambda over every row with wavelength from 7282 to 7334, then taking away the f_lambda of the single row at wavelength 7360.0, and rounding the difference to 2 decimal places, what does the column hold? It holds 0.00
